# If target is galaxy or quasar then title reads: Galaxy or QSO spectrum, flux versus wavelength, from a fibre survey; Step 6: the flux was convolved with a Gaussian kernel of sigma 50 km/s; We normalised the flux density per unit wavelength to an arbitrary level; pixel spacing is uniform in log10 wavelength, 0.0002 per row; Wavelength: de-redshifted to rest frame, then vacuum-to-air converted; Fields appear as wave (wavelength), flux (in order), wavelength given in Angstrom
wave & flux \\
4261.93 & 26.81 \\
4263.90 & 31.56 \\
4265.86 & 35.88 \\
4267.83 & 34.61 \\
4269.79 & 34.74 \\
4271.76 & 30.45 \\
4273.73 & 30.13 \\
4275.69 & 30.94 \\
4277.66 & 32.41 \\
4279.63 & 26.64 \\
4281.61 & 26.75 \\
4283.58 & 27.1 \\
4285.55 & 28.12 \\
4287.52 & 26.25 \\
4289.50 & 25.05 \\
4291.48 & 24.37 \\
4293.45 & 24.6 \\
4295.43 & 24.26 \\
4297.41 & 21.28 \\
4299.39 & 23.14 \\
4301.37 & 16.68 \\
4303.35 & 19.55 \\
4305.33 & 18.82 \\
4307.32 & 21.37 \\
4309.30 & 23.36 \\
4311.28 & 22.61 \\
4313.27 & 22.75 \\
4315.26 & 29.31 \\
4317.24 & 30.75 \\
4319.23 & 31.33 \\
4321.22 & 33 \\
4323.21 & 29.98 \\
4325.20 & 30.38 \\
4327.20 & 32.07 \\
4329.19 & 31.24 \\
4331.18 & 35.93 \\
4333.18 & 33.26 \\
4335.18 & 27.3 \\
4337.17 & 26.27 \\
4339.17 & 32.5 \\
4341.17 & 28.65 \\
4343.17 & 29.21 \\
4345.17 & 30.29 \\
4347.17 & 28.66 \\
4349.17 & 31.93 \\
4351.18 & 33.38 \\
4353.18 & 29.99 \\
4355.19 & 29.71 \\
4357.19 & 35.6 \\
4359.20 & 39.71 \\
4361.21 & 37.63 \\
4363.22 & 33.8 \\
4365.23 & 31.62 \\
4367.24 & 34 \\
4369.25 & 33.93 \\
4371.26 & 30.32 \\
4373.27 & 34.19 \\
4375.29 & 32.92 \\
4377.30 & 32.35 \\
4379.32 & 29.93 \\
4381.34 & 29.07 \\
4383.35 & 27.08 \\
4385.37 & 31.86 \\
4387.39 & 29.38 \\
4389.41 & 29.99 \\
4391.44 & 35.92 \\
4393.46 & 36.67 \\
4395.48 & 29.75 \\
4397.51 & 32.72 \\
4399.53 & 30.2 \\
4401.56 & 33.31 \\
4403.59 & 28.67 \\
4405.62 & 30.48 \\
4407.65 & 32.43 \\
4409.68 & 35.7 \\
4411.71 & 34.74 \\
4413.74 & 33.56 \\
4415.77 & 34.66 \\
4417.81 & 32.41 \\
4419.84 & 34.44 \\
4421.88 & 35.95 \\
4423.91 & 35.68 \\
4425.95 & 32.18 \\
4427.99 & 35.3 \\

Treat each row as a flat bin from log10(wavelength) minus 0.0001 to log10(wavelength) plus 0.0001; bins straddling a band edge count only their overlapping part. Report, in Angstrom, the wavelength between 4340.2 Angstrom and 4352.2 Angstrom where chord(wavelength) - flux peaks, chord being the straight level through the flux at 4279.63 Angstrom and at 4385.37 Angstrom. 4347.17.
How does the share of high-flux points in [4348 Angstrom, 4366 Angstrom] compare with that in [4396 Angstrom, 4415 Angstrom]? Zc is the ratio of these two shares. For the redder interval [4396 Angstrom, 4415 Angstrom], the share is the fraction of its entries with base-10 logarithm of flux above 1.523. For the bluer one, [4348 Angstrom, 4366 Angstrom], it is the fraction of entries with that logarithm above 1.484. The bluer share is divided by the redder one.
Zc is 2.3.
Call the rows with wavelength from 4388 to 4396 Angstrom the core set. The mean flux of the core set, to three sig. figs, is 33.1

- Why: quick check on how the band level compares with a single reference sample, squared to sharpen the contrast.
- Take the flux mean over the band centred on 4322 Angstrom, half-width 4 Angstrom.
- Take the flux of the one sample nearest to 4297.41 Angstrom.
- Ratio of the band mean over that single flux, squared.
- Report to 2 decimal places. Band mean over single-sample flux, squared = 2.15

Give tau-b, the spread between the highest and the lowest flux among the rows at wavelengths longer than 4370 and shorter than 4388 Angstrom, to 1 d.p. 7.1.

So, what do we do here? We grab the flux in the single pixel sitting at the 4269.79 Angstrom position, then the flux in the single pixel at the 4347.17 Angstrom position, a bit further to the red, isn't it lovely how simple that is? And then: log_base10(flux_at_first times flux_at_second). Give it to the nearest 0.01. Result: 3.00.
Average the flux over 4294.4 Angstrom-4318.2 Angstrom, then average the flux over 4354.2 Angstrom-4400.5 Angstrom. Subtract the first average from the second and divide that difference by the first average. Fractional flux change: 0.43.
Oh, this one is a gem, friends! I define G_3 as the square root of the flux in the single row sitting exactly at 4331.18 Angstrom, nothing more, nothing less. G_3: 6.0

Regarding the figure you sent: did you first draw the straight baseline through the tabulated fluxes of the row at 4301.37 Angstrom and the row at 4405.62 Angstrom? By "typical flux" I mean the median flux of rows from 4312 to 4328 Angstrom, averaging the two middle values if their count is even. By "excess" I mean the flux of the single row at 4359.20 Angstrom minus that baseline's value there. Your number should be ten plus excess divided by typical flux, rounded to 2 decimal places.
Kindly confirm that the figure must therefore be 10.50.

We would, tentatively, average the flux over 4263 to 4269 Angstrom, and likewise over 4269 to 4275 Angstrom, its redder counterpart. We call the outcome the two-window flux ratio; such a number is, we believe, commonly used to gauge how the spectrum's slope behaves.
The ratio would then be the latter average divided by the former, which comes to 0.93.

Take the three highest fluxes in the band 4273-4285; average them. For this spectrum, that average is 31.2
